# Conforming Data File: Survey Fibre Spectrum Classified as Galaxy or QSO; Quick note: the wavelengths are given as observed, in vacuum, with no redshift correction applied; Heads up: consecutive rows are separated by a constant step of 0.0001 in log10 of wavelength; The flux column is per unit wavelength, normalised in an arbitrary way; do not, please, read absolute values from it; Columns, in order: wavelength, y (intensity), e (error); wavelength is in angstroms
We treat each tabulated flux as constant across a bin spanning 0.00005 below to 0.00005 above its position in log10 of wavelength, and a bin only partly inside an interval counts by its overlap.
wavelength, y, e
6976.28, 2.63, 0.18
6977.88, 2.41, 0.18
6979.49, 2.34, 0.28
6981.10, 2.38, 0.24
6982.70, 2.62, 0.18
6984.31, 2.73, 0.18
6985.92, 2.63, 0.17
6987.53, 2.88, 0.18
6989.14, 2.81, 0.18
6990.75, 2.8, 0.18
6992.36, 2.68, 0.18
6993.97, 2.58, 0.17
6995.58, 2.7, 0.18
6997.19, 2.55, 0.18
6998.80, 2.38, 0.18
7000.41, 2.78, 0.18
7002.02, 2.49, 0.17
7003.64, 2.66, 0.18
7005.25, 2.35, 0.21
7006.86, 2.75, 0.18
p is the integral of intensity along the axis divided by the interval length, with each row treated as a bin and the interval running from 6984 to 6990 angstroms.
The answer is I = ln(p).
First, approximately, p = 2.76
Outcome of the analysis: 1.02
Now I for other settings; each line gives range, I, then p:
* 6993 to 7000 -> 0.94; 2.57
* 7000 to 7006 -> 0.94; 2.56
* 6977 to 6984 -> 0.90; 2.46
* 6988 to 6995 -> 1.00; 2.72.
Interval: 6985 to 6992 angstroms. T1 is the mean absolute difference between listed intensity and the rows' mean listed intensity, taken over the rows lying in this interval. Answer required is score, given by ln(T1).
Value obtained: -2.6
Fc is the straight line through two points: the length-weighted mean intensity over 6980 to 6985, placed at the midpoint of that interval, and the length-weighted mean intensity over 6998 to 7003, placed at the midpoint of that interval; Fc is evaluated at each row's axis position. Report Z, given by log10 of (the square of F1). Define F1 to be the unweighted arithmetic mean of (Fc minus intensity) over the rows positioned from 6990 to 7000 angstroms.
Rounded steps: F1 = -0.060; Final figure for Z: -2.44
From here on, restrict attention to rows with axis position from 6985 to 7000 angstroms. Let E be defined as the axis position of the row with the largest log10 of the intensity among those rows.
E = 6987.53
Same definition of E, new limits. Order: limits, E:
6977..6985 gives 6984.31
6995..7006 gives 7000.41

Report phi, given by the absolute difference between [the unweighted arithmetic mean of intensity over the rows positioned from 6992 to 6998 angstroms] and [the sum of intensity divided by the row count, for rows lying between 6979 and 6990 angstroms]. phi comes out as 0.00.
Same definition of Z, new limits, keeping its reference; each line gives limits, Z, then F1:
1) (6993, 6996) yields -2.14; -0.085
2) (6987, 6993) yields -1.26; -0.235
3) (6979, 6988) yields -2.88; -0.036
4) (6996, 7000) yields -2.11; 0.088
